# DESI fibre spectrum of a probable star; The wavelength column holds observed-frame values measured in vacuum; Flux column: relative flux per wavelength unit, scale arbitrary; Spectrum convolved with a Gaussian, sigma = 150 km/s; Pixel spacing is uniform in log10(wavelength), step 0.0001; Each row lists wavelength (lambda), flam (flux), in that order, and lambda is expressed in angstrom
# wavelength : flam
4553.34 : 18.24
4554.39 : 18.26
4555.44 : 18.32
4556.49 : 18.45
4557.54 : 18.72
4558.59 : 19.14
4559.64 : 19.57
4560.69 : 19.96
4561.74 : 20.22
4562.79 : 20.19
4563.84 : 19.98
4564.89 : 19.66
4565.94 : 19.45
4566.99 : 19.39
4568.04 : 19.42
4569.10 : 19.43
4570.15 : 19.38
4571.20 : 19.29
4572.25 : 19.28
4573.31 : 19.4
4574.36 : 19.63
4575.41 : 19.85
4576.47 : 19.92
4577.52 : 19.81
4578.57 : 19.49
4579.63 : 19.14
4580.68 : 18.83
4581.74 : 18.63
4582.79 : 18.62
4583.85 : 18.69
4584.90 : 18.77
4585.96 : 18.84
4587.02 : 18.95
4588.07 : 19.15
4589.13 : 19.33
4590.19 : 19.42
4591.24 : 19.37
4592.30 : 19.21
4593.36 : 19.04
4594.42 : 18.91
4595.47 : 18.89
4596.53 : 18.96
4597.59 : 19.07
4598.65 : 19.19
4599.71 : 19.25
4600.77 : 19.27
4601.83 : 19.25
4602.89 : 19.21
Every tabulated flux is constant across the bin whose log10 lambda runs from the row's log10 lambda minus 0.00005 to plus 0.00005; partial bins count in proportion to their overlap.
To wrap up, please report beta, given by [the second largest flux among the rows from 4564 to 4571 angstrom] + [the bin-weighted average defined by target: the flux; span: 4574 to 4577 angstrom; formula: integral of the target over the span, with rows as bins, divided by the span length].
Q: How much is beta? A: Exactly 39.3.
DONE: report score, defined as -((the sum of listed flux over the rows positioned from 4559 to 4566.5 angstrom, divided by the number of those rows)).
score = -19.9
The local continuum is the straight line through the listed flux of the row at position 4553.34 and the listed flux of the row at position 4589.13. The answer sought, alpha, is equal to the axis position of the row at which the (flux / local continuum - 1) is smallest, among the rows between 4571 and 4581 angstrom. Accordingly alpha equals 4580.68 angstrom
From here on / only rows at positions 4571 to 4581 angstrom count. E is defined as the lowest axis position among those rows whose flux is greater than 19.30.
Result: 4573.31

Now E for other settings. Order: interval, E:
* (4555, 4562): 4559.64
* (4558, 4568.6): 4559.64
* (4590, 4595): 4590.19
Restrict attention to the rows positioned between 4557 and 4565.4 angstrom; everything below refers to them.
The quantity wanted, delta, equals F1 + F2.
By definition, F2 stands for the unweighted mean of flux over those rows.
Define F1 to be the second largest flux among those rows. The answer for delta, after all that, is 39.9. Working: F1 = 20.19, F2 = 19.7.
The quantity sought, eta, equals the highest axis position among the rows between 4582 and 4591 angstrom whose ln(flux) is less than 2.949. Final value 4587.02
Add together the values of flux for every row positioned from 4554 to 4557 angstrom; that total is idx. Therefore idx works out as 55.0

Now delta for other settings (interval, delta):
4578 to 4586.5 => 38.0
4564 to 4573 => 38.9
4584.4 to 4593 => 38.5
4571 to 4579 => 39.4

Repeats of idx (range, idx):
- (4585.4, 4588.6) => 56.9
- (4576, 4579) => 59.2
